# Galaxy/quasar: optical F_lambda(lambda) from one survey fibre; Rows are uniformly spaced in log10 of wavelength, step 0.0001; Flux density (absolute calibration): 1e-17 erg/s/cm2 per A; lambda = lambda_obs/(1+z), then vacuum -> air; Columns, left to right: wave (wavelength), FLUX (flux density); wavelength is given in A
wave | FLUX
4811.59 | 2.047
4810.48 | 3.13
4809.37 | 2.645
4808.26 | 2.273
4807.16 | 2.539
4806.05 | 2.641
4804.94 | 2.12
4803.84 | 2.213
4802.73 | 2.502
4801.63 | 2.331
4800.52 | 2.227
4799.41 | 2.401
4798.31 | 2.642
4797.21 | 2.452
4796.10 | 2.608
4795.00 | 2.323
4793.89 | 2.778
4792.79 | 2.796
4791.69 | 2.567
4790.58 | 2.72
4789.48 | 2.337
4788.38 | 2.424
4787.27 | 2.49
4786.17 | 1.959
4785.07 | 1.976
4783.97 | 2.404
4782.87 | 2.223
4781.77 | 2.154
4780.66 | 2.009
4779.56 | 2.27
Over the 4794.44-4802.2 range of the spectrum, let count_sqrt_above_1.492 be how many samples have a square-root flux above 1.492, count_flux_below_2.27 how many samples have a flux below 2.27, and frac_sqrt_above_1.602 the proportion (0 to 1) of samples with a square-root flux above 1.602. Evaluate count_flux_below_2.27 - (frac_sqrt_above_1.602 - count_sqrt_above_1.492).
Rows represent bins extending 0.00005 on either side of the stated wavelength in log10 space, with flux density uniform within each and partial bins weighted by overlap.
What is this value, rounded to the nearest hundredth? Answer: 7.71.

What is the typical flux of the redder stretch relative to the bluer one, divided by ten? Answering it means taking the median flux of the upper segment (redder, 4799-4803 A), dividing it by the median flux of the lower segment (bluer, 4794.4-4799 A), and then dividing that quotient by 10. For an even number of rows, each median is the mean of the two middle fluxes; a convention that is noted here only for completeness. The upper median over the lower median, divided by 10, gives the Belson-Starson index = 0.094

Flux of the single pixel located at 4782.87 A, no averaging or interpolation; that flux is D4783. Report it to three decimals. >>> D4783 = 2.223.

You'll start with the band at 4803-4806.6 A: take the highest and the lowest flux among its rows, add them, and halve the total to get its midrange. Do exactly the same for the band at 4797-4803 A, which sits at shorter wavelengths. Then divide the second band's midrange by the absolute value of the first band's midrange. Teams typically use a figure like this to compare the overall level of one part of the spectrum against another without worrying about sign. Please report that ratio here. 1.02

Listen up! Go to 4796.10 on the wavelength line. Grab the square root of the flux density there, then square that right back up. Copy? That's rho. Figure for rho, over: 2.61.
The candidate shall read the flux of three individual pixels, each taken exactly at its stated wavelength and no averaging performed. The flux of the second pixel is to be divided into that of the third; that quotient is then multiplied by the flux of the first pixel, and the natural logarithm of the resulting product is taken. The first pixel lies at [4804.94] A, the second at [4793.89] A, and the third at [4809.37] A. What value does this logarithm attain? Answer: 0.70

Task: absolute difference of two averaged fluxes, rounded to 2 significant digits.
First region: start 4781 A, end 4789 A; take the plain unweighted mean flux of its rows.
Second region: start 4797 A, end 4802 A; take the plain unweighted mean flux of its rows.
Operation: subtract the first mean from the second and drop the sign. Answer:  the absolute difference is 0.18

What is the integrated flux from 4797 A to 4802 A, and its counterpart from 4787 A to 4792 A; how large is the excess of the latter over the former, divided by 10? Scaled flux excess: 0.05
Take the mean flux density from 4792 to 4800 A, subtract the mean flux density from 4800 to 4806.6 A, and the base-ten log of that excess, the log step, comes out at -0.63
